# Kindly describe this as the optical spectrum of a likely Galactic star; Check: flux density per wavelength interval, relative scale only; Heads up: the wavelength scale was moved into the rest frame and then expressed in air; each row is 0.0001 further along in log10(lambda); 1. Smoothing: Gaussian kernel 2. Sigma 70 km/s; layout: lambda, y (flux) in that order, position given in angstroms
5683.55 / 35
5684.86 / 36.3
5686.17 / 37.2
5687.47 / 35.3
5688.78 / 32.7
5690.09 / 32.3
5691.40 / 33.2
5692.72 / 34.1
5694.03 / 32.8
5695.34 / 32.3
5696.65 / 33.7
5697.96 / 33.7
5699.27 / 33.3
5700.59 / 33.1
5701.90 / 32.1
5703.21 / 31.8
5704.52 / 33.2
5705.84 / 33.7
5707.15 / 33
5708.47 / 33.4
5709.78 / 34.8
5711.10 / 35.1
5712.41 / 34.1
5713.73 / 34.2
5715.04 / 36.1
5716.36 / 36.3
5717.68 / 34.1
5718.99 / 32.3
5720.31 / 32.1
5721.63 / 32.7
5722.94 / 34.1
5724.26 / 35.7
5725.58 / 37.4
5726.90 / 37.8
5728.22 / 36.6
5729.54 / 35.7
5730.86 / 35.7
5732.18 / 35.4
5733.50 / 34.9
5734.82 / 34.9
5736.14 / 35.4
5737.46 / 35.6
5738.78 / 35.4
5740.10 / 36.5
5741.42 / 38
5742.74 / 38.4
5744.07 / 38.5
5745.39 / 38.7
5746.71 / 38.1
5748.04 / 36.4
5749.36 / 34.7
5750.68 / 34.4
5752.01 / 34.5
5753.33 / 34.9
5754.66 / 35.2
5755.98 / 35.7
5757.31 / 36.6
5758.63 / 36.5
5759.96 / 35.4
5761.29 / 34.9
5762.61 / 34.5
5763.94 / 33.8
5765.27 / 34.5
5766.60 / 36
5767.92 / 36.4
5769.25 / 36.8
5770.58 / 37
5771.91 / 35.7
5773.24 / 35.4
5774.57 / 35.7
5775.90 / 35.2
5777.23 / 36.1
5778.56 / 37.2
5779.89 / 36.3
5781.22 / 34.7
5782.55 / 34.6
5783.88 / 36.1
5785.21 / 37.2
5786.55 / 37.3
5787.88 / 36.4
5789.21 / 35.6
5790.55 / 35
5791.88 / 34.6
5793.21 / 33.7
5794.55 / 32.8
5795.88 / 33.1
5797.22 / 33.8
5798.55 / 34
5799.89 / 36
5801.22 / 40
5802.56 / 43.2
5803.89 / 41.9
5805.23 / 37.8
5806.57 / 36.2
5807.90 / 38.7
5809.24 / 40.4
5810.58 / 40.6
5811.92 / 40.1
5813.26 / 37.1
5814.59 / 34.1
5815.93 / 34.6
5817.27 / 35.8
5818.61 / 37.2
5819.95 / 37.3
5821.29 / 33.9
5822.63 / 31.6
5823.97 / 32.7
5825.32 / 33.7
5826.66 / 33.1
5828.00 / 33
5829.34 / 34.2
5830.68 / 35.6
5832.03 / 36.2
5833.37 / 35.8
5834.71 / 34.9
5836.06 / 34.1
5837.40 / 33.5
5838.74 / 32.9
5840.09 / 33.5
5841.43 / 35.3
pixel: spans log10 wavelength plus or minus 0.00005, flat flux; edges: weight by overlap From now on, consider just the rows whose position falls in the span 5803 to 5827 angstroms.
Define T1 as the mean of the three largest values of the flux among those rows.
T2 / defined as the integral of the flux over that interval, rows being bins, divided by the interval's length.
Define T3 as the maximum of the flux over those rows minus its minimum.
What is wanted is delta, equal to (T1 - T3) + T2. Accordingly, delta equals 67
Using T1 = 41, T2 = 36.6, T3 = 10.3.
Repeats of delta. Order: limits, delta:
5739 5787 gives 70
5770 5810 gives 68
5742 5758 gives 71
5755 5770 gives 69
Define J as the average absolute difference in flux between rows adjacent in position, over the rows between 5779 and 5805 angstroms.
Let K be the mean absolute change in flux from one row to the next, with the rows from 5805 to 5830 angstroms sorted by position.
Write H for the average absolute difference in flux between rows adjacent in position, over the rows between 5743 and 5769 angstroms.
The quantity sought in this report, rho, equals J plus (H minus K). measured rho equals 0.4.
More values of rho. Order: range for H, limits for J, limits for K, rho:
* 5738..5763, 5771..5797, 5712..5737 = 0.5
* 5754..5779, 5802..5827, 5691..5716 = 1.5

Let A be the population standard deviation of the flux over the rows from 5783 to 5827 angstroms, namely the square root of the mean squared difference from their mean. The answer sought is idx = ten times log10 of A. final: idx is 4.5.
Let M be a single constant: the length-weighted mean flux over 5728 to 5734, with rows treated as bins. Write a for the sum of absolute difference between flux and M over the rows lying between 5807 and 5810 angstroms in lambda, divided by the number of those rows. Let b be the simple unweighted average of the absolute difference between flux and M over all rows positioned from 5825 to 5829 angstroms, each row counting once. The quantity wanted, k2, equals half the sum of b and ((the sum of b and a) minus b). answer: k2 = 3.1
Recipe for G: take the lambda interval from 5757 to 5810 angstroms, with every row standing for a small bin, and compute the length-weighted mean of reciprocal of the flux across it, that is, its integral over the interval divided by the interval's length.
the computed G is 0.0277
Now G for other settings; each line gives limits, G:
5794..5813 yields 0.0267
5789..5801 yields 0.0291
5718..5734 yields 0.0286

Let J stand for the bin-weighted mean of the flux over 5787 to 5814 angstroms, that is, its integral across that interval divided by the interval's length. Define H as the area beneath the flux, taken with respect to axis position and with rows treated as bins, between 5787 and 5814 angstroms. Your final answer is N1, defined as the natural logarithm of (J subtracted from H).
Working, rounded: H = 1001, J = 37.1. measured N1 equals 6.871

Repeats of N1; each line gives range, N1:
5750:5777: 6.827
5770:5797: 6.826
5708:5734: 6.772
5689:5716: 6.770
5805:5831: 6.798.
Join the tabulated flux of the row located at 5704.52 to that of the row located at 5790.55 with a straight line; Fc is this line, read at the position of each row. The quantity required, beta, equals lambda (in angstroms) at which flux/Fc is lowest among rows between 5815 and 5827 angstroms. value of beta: 5822.63 angstroms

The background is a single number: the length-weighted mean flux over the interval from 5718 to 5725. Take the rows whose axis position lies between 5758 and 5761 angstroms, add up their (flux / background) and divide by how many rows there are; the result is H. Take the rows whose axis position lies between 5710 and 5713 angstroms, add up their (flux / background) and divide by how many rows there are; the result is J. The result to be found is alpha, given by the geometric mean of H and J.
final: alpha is 1.05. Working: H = 1.07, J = 1.03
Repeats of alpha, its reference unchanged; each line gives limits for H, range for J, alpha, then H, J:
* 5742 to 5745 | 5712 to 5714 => 1.08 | 1.15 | 1.02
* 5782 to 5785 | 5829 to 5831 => 1.05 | 1.06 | 1.04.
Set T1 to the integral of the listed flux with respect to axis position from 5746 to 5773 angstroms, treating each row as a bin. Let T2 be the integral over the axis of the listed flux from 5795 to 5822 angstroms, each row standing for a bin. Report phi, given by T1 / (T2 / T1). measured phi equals 919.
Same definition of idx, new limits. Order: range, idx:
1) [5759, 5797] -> 0.8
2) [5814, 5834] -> 2.1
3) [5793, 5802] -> 3.7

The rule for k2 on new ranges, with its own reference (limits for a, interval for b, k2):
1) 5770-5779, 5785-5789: 1.0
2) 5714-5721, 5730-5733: 1.0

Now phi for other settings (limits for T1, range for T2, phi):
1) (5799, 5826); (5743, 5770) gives 1037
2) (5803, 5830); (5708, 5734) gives 1055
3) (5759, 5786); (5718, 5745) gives 964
